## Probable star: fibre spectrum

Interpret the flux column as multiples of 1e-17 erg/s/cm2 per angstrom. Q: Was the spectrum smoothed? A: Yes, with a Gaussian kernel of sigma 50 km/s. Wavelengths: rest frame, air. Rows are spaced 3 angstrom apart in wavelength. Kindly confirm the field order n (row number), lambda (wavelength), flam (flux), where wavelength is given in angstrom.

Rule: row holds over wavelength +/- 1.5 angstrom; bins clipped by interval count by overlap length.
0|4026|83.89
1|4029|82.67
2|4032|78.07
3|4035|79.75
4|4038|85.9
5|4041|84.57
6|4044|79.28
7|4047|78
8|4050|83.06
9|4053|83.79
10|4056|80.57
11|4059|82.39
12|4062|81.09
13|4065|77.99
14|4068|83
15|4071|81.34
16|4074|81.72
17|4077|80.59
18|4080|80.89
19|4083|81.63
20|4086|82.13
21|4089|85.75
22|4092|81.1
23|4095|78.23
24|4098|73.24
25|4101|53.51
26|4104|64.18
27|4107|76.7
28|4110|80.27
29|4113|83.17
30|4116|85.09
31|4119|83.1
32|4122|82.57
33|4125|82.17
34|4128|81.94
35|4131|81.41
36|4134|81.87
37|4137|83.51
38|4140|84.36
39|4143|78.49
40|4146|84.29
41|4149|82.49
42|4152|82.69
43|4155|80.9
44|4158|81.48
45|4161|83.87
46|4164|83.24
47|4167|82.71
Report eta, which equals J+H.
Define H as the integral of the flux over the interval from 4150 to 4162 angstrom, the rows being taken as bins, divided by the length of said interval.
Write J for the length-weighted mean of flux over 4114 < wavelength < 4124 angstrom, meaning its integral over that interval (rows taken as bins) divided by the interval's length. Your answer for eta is 166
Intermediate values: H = 82.2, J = 83.5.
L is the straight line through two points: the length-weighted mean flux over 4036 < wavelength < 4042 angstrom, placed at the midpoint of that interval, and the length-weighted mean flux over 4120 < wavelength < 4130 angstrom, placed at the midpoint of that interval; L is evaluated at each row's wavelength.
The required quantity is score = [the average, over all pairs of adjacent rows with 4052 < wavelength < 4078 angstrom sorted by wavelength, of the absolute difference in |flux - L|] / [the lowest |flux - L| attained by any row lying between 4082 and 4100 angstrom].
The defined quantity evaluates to 2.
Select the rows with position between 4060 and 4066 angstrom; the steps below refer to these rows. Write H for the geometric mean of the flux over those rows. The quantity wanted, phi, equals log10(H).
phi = 1.90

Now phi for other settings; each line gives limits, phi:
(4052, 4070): 1.91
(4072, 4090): 1.91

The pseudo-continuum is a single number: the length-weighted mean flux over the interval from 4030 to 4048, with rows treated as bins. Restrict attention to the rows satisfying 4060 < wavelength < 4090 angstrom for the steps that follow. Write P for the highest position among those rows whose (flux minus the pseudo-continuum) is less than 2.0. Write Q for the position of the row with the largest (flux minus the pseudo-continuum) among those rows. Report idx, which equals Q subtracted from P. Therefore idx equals -3 angstrom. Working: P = 4086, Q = 4089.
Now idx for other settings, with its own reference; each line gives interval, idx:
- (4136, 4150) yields 9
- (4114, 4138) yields 18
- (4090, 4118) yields -6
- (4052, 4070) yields 15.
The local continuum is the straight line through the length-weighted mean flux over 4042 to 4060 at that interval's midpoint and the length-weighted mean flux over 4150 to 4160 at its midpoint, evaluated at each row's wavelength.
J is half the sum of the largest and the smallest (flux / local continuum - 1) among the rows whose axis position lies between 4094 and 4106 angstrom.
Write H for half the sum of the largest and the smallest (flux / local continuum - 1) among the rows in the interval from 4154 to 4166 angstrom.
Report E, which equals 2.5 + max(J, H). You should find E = 2.51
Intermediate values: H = 0.01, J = -0.192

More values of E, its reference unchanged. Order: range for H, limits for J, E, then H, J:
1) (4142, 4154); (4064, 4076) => 2.50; 0.00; -0.010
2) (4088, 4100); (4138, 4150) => 2.50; -0.02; -0.004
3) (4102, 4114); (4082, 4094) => 2.52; -0.10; 0.024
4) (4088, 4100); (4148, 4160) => 2.50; -0.02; 0.000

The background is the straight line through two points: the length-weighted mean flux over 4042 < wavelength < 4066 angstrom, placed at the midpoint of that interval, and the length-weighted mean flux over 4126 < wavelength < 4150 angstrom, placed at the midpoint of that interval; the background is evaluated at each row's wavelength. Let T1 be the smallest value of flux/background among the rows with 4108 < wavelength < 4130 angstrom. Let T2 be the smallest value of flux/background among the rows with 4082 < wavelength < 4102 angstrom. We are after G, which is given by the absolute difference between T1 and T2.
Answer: 0.326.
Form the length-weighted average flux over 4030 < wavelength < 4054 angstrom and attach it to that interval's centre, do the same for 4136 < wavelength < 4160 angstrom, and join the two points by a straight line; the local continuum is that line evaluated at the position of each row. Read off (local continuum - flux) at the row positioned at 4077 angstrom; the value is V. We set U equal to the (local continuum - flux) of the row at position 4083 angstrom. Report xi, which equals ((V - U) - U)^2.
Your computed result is 1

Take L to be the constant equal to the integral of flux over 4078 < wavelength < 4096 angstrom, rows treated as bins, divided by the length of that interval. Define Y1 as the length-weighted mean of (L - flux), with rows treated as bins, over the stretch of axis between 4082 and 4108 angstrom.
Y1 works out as 6.7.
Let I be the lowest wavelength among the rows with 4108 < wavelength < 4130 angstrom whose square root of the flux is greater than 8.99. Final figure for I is 4113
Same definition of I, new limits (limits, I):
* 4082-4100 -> 4083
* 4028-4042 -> 4029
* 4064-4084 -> 4068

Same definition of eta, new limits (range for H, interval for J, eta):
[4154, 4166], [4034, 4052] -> 164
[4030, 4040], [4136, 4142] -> 165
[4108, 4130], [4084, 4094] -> 165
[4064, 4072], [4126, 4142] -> 163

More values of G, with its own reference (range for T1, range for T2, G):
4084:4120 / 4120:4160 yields 0.298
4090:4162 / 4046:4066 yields 0.307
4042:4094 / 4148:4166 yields 0.018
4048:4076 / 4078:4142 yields 0.307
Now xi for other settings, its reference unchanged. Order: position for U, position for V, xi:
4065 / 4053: 92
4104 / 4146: 1414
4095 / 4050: 78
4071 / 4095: 8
